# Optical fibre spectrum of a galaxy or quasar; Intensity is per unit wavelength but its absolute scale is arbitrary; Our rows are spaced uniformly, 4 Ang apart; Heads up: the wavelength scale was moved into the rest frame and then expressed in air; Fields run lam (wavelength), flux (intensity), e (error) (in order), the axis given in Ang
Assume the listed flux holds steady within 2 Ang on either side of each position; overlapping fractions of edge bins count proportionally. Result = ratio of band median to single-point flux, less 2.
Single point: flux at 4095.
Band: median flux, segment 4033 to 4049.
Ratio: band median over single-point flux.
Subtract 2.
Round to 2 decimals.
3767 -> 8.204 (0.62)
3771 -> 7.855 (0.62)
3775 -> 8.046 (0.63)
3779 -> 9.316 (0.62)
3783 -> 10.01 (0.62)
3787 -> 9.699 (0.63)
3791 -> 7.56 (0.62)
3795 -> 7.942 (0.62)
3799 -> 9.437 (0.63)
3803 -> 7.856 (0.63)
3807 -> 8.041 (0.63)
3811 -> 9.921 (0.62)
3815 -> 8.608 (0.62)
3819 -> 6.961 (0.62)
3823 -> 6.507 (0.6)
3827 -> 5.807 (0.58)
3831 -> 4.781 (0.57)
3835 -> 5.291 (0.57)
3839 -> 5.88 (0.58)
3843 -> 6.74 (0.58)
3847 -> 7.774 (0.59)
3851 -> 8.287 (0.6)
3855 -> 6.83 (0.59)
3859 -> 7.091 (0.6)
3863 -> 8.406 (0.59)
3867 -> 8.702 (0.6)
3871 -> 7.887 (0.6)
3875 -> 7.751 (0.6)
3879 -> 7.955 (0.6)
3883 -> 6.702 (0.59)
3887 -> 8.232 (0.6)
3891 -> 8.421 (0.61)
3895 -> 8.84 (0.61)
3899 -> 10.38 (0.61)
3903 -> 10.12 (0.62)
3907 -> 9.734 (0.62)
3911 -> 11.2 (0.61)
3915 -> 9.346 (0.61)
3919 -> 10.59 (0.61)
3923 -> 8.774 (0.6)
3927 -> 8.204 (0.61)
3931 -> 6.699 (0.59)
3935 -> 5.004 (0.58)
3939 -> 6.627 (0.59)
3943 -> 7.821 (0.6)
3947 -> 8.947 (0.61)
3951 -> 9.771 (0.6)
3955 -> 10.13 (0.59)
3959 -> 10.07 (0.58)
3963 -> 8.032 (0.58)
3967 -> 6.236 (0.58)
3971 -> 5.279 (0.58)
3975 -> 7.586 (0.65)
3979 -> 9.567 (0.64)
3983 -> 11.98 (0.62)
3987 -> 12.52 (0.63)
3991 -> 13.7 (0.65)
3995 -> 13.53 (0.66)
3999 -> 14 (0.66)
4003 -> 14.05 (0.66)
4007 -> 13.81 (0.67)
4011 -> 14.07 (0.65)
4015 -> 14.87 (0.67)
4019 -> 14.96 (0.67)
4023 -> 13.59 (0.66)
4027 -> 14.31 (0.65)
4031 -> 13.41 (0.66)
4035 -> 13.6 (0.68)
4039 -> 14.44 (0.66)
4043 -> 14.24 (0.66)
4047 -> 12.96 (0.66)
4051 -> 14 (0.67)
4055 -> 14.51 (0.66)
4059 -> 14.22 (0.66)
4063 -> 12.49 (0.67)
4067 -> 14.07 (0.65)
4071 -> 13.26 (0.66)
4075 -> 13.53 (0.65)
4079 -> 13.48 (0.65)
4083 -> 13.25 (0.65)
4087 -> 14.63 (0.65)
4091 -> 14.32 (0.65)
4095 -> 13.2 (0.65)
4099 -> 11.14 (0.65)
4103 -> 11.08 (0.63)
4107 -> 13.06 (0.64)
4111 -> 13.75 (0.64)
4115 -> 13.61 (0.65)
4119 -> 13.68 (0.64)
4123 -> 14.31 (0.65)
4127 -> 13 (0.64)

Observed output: -0.95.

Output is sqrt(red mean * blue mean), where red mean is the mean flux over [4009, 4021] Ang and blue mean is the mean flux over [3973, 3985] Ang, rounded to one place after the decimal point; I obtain 11.9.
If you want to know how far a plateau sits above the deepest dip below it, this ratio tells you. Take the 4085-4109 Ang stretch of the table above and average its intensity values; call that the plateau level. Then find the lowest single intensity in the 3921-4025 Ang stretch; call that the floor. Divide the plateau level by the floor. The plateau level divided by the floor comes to 2.6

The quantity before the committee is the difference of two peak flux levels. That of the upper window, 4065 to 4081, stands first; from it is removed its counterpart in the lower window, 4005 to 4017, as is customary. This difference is -0.8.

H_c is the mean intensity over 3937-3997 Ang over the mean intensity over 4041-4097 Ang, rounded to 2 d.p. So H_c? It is 0.69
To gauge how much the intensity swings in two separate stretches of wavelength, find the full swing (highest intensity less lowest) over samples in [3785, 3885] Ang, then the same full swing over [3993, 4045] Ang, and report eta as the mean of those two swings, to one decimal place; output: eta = 3.3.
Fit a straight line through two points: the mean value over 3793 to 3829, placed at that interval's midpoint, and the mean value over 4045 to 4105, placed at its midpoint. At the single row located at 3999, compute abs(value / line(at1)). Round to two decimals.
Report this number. 1.19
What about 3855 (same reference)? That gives 0.78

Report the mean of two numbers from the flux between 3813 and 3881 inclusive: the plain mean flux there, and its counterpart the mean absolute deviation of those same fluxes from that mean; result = 4.1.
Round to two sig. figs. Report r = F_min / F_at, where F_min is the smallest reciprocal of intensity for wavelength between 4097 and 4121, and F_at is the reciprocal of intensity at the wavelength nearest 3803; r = 0.57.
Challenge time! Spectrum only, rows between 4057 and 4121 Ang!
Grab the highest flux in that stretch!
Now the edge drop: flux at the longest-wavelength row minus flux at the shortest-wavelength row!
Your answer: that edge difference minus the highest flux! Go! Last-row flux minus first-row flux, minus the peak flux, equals -15.2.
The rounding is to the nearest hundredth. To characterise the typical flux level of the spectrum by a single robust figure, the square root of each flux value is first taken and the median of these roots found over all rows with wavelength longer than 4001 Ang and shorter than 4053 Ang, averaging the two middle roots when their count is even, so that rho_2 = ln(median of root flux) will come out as 1.32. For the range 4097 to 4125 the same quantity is 1.31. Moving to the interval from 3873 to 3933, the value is 1.09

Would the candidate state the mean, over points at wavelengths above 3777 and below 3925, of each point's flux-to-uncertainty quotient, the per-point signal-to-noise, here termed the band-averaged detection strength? 13.5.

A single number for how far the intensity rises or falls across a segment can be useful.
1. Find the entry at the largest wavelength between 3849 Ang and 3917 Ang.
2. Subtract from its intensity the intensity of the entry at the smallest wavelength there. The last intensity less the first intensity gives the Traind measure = 1.1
